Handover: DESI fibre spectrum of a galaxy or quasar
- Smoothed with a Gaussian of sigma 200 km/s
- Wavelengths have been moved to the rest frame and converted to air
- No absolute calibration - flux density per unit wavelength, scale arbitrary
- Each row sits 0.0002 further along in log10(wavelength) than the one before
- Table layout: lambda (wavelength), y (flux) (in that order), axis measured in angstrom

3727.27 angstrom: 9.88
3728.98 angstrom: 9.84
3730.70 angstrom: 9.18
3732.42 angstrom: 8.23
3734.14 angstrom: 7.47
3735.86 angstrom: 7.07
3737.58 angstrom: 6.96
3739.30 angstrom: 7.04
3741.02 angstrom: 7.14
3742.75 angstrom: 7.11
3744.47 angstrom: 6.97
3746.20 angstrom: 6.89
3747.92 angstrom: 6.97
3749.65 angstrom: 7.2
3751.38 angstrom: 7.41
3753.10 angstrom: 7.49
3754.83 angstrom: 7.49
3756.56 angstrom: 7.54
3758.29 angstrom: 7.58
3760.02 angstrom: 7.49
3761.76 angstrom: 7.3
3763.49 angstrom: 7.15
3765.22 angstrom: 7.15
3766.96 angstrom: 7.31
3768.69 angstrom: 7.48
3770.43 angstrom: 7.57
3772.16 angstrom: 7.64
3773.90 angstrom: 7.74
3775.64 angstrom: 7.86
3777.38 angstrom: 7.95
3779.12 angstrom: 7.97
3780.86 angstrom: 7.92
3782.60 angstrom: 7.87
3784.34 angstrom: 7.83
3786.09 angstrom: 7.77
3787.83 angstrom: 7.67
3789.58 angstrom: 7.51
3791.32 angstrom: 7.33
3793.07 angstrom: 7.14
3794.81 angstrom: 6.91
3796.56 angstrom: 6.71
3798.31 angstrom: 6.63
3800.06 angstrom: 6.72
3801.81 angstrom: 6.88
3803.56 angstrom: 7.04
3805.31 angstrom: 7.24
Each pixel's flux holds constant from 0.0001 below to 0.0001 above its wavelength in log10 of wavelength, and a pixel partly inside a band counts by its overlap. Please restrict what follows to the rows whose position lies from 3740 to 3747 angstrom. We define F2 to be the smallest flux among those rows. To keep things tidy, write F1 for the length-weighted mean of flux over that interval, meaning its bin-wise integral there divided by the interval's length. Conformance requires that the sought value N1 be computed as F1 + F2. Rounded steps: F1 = 7.0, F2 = 6.89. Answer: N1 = 13.9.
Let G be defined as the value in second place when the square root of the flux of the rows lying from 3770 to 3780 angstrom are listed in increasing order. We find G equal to 2.76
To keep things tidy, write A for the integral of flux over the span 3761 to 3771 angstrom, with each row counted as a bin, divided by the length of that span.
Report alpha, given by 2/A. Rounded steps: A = 7.3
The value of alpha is 0.273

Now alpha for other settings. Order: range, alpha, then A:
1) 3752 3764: 0.269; 7.4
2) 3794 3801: 0.297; 6.7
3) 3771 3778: 0.257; 7.8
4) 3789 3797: 0.280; 7.1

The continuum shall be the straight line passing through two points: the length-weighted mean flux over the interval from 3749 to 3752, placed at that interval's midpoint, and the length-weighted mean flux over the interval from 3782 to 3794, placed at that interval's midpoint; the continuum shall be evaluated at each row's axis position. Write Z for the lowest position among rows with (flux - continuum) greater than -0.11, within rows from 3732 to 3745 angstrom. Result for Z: 3732.42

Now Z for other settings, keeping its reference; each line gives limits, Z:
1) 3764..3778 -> 3768.69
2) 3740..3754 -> 3741.02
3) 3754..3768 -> 3754.83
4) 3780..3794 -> 3780.86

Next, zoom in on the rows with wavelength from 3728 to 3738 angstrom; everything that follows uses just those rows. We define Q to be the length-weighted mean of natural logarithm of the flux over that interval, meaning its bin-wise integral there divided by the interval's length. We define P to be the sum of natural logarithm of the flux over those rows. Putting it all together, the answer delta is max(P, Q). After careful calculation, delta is 12.52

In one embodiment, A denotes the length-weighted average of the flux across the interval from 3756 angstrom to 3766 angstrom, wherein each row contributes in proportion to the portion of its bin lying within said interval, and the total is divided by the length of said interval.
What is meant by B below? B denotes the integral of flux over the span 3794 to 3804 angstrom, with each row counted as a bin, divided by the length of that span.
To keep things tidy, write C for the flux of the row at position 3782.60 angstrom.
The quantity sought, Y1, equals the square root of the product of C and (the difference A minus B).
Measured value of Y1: 2.1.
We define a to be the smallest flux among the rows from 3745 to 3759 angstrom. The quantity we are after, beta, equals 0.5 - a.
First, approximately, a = 6.89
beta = -6.39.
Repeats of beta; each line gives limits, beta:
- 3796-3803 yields -6.13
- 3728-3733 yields -7.73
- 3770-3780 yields -7.07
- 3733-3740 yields -6.46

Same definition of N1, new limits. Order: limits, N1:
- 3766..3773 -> 14.8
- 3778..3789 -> 15.5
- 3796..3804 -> 13.4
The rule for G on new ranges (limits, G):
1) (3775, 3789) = 2.79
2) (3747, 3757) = 2.68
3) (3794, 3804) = 2.59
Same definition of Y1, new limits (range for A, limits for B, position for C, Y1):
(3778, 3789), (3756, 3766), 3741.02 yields 1.8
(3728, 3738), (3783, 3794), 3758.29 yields 2.2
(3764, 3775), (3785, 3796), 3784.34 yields 0.9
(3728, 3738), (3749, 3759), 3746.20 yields 2.3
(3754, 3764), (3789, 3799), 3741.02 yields 1.7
